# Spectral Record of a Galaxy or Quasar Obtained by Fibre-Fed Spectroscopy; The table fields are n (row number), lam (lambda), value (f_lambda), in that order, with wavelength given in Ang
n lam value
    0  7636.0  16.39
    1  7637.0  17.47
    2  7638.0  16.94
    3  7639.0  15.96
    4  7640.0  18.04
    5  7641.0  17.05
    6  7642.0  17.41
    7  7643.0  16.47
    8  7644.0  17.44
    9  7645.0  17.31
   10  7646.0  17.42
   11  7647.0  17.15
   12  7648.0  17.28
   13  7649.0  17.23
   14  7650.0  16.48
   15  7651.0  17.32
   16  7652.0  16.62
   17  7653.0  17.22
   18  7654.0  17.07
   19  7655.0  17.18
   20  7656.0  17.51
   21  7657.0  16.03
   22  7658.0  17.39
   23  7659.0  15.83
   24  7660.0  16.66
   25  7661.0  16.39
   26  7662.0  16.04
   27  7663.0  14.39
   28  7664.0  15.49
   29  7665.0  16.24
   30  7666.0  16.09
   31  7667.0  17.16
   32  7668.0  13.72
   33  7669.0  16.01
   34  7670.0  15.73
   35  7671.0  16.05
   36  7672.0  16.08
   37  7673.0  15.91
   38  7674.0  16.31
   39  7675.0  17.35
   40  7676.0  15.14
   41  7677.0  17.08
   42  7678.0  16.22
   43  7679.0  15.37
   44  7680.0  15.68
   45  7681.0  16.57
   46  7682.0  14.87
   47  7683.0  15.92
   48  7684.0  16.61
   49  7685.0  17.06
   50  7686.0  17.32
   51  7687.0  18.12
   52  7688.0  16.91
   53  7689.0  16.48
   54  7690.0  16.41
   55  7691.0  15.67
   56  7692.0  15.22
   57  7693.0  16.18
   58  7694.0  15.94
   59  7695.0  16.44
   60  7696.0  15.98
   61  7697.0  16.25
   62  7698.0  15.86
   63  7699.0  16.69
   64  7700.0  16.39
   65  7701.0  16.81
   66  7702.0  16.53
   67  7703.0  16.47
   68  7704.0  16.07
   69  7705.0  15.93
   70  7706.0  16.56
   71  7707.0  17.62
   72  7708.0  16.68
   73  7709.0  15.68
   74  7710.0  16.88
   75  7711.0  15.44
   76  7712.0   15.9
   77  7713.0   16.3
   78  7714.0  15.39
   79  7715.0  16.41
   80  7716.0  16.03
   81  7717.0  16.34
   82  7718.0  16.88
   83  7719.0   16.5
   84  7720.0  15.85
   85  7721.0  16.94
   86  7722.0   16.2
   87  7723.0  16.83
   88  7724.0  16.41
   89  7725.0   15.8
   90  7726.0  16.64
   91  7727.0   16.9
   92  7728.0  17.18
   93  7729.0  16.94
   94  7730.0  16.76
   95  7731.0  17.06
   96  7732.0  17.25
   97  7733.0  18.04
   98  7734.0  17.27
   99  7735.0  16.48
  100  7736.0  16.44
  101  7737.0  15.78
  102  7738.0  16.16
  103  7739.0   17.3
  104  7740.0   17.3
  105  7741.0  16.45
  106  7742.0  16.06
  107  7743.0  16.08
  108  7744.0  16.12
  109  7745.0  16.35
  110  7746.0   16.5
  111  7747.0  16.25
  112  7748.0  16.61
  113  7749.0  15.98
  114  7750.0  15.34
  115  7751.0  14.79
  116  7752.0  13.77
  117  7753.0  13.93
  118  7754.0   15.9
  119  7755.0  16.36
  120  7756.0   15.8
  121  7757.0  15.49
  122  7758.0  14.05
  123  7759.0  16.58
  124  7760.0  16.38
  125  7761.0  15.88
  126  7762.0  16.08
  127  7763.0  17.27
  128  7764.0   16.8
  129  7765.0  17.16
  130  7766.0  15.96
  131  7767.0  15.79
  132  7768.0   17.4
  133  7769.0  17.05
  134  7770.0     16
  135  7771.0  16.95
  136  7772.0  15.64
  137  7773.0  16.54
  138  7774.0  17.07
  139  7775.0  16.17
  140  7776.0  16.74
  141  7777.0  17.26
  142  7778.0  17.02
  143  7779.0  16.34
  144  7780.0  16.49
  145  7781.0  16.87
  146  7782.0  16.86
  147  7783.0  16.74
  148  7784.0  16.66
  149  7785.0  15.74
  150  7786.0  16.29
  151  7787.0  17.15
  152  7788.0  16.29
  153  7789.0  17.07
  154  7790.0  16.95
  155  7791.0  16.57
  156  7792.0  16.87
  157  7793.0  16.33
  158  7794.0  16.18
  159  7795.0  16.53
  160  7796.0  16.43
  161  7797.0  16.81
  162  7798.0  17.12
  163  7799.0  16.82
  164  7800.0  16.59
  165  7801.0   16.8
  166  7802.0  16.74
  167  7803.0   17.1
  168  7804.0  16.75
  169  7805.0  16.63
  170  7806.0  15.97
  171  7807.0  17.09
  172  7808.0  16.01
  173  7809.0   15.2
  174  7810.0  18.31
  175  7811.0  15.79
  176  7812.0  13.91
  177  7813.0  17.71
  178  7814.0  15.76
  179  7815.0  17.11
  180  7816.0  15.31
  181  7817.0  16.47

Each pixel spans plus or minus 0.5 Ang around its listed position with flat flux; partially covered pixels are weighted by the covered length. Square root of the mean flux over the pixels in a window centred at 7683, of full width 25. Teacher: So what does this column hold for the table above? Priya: 4.03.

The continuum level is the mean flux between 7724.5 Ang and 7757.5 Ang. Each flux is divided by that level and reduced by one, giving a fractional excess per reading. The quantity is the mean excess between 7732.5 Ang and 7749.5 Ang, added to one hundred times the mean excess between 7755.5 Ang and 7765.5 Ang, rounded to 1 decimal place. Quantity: -0.8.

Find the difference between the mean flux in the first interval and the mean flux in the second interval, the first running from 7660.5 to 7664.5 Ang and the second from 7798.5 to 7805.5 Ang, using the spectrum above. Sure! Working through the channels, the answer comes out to -1.2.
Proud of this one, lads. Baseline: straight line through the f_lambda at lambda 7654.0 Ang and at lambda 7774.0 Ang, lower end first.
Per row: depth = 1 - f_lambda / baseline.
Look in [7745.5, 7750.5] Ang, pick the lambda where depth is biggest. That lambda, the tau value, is 7750.0 Ang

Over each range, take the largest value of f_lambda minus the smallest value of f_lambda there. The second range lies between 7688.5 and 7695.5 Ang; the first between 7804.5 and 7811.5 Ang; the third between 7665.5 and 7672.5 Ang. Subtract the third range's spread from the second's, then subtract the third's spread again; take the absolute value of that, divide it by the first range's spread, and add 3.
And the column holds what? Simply 4.8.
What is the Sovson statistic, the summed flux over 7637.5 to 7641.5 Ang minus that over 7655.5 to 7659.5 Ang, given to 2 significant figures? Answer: 1.2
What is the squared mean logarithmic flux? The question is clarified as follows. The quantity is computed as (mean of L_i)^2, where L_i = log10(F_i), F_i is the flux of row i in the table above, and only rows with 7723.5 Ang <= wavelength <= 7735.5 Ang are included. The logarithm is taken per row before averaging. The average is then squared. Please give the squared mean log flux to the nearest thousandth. 1.507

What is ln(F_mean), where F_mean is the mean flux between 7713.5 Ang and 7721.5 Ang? 2.791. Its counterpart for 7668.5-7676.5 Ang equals 2.777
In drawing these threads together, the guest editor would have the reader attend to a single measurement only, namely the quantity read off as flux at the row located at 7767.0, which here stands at 15.79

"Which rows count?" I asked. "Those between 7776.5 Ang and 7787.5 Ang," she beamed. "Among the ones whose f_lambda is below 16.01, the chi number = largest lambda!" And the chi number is 7785.0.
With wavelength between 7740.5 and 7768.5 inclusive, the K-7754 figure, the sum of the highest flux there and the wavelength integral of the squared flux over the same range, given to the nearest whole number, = 7180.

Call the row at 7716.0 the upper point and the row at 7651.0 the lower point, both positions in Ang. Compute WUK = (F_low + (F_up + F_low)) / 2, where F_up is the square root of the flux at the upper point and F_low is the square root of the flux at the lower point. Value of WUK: 6.16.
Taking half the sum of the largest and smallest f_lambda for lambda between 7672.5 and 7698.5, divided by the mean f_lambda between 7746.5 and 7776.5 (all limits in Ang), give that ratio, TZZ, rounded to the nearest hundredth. 1.03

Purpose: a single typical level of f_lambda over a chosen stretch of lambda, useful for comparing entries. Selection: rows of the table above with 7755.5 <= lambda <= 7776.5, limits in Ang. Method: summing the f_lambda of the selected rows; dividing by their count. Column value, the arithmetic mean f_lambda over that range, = 16.3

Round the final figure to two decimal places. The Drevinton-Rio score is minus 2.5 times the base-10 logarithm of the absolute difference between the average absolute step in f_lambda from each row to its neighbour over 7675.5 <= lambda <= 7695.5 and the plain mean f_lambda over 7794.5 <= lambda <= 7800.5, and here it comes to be -3.01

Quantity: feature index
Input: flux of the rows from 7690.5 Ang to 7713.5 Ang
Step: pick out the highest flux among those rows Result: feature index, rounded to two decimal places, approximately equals 17.62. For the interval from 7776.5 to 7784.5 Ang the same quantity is 17.26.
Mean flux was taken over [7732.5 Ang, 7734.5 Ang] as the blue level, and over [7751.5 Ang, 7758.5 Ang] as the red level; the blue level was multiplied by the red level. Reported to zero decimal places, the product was 266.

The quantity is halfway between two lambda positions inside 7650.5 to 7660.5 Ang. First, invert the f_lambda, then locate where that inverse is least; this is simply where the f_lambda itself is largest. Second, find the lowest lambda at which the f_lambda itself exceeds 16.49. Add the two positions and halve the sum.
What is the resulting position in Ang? 7653.5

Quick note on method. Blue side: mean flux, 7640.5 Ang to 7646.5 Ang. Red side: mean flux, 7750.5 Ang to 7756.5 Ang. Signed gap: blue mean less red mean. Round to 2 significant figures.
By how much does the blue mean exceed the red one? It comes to 2.1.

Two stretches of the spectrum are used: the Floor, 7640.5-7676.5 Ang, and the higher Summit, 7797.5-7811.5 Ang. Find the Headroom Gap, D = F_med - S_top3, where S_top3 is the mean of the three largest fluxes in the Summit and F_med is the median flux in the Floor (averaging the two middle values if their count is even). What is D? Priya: -1.0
